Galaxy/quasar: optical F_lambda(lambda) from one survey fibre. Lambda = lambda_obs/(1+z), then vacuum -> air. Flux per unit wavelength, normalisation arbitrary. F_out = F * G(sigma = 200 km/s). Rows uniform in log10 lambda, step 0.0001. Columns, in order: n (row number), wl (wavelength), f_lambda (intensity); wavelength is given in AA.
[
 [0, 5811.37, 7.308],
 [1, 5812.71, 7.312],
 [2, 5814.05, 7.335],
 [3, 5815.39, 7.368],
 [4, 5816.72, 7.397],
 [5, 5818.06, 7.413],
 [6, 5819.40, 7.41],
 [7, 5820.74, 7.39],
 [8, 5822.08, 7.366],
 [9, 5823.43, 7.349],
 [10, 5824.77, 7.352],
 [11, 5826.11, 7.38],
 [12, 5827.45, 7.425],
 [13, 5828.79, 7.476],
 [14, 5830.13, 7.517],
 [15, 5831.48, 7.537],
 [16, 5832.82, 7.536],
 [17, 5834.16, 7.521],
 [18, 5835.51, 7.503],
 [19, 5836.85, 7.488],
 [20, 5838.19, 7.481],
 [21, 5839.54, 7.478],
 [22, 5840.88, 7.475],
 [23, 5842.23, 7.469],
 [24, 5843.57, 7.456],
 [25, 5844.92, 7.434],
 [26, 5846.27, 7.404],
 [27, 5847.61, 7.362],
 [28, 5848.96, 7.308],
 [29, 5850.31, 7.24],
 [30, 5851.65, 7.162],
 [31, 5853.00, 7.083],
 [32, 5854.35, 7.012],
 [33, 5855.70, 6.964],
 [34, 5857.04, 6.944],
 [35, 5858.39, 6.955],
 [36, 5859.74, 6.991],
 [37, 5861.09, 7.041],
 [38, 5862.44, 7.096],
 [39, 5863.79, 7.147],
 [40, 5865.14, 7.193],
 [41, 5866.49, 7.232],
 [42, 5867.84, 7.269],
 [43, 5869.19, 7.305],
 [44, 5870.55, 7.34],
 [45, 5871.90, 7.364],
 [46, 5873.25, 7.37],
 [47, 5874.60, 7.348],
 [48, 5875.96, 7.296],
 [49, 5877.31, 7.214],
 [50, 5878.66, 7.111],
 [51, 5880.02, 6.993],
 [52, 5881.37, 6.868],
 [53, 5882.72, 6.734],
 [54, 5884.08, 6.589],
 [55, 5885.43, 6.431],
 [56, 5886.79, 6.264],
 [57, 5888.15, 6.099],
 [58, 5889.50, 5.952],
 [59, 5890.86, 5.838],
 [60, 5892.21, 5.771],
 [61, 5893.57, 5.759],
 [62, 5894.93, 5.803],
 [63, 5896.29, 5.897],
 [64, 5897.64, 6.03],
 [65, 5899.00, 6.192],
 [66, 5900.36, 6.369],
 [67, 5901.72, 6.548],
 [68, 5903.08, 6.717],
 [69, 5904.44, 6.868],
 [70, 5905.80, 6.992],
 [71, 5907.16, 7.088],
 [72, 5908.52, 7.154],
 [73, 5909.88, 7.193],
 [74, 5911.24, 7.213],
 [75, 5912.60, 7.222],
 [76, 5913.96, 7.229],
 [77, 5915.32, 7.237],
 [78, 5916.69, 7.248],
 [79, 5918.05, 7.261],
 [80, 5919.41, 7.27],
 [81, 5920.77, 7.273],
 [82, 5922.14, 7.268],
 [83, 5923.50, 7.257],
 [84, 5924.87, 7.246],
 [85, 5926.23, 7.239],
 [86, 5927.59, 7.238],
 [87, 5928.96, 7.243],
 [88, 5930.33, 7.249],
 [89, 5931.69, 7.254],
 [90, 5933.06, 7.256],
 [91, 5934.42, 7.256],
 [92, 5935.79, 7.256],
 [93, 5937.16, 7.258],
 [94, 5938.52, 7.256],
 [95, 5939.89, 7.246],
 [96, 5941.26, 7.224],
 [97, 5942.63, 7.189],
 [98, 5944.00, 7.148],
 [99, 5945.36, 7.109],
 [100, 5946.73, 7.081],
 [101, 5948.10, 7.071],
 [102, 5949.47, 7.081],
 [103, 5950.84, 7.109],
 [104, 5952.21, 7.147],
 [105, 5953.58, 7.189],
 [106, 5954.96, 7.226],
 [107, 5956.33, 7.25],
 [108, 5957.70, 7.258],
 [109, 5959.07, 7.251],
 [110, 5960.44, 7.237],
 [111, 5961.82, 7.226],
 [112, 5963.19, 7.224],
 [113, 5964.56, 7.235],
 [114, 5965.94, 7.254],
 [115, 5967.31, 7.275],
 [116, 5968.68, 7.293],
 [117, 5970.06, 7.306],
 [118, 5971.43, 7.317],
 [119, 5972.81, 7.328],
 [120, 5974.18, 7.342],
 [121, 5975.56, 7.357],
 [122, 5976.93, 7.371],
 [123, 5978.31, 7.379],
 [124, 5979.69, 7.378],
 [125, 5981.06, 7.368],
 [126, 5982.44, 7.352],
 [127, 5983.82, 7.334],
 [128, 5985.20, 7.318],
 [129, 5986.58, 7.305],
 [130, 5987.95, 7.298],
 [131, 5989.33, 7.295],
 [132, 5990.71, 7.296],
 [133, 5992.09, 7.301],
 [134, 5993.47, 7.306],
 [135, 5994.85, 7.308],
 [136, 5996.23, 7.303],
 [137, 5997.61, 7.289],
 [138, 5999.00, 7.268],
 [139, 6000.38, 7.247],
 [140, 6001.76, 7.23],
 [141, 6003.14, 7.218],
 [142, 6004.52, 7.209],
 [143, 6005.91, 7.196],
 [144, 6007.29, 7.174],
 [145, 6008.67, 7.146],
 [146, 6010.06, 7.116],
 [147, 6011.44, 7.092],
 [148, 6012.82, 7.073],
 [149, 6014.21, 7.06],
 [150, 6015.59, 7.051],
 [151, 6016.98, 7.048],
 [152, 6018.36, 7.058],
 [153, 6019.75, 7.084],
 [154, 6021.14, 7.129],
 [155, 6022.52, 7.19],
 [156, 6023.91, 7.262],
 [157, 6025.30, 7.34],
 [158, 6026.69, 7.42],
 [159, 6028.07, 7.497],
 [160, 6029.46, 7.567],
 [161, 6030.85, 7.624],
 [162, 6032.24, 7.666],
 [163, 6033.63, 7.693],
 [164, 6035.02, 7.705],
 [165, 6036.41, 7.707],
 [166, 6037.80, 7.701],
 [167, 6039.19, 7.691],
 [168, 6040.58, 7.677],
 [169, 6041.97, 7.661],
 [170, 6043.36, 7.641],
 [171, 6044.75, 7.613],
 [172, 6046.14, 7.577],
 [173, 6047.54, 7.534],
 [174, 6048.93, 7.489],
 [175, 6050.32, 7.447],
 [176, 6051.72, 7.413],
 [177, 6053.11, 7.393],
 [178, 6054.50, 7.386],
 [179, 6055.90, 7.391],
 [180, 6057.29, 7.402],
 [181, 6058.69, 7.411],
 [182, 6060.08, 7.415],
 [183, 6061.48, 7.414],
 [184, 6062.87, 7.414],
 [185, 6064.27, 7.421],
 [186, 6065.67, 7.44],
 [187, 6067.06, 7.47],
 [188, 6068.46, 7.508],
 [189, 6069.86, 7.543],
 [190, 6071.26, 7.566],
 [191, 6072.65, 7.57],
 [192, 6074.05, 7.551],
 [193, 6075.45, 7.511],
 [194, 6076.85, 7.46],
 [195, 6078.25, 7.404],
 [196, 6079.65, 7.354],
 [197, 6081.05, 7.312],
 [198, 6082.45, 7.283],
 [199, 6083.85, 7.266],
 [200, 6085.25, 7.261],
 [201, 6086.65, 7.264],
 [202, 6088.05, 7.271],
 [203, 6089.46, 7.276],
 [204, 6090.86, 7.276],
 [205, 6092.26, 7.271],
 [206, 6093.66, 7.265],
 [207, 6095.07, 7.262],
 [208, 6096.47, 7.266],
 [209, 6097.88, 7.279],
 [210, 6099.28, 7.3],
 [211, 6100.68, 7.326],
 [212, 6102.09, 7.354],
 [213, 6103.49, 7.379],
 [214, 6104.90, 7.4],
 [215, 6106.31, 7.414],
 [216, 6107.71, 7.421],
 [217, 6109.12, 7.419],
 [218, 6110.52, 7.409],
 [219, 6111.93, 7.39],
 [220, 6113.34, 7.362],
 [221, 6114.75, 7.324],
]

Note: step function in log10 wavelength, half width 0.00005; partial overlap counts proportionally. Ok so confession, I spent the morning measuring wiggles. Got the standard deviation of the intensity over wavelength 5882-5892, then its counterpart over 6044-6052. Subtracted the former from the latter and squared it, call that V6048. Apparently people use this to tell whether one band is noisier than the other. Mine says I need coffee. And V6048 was 0.06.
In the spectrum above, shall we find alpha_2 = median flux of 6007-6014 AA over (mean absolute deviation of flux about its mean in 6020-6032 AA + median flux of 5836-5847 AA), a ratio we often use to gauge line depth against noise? 0.93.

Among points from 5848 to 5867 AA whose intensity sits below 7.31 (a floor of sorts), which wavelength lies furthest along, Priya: 5866.49 AA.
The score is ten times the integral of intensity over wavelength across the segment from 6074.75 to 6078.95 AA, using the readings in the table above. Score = 313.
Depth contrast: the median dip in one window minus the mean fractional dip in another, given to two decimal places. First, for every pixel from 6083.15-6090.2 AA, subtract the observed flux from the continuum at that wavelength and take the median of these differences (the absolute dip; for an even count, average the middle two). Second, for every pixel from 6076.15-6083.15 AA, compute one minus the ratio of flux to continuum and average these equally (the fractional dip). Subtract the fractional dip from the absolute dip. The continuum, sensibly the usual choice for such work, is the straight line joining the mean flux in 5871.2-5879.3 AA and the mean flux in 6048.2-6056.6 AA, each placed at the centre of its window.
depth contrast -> 0.17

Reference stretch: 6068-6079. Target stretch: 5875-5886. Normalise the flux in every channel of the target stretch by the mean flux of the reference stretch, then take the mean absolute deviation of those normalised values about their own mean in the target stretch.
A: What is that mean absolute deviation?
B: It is 0.033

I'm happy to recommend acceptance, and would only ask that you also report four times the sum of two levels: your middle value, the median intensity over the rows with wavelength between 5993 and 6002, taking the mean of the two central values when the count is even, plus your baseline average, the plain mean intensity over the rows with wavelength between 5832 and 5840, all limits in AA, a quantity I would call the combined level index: 59.2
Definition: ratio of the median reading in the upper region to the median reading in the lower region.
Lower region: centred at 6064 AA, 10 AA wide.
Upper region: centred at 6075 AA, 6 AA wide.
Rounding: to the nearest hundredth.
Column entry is 1.01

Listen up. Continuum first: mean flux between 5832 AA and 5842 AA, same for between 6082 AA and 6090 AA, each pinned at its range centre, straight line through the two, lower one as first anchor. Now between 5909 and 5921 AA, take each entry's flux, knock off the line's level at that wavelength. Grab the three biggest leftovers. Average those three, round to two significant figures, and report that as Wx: -0.15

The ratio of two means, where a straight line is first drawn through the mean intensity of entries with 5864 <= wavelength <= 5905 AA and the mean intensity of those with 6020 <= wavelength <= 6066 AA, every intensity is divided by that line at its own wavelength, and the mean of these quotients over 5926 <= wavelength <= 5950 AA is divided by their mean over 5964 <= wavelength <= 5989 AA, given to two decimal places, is 1.01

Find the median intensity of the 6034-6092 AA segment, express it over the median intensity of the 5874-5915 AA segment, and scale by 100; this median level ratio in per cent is 111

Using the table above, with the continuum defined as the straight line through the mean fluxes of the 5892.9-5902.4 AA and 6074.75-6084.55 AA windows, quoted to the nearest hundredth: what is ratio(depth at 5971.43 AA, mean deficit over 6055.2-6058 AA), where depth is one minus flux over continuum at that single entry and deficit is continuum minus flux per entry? 0.57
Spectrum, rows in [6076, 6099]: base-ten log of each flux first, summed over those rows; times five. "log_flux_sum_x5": 69.1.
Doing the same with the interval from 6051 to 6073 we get 69.8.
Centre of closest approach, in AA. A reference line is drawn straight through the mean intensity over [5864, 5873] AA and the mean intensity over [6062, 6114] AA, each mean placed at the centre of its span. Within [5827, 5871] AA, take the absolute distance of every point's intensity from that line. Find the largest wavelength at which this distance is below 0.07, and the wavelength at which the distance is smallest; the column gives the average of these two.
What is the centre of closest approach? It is 5869.2 AA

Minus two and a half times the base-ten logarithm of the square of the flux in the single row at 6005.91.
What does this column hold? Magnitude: -4.29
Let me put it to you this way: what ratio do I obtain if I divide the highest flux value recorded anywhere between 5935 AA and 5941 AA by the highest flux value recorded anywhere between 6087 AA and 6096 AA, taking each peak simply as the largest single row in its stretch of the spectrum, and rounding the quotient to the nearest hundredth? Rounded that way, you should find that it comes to 1.00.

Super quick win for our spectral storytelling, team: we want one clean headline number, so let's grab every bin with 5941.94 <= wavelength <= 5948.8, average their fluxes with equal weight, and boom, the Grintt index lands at 7.12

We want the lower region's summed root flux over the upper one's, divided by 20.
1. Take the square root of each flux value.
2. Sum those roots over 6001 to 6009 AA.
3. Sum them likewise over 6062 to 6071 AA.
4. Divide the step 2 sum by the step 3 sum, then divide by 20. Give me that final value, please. 0.0491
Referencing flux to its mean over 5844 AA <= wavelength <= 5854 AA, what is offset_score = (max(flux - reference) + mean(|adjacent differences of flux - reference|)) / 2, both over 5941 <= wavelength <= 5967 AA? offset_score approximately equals 0.00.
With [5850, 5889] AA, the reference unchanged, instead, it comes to 0.08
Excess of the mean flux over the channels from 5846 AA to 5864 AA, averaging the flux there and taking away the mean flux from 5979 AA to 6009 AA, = -0.16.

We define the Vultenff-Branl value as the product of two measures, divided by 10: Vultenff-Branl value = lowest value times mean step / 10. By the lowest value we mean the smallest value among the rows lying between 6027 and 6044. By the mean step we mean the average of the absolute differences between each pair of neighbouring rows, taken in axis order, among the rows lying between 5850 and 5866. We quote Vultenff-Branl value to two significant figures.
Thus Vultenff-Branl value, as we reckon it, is 0.037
